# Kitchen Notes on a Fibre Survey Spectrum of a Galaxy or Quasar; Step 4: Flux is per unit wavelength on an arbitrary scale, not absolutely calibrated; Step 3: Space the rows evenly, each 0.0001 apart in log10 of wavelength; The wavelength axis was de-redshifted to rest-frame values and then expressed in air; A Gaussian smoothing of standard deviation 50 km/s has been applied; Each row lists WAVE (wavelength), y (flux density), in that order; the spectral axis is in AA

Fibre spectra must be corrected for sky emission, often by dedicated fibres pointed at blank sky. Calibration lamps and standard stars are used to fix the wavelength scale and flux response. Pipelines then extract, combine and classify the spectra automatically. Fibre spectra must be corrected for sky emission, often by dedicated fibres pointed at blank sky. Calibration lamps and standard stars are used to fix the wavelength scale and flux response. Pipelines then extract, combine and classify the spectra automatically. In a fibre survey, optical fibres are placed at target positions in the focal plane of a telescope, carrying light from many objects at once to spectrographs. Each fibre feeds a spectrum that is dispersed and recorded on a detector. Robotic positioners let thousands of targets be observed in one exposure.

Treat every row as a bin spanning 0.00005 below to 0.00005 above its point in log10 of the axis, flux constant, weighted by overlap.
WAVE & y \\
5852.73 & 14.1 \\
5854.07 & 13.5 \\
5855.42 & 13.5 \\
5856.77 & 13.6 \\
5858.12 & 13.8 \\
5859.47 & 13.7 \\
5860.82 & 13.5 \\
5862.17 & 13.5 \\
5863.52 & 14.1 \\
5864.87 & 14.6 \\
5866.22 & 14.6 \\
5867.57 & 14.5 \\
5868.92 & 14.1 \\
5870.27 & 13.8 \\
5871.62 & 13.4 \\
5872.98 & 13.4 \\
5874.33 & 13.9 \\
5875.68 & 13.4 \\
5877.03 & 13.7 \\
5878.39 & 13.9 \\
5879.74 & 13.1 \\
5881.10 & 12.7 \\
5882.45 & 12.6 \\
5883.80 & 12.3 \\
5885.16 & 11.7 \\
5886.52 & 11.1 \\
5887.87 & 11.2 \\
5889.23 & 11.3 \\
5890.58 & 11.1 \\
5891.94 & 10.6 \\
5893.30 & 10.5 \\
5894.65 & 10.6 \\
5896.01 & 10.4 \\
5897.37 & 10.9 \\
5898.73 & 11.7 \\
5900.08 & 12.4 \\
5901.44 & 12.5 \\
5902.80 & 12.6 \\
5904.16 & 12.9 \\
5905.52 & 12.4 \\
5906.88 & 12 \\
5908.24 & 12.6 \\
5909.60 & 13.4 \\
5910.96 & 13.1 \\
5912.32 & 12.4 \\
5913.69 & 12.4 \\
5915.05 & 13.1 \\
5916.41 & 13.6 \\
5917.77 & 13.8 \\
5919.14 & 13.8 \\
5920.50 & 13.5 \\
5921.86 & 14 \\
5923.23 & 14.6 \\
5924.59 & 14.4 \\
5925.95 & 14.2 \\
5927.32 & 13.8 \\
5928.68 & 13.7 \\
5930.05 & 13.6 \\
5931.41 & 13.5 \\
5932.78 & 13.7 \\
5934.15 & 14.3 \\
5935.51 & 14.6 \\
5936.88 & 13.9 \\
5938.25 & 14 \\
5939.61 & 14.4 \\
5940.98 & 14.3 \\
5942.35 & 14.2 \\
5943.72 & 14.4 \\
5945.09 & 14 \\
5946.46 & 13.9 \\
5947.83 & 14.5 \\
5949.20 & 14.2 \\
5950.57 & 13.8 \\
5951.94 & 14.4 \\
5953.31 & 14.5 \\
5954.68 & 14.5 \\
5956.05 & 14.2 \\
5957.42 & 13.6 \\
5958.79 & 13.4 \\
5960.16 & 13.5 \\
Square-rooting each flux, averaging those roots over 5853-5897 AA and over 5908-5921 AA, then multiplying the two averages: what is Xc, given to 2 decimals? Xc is 13.00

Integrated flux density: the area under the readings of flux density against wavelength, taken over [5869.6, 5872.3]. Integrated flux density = 37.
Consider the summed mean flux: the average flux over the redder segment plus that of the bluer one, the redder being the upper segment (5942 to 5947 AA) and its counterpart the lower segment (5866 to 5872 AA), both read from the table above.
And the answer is 28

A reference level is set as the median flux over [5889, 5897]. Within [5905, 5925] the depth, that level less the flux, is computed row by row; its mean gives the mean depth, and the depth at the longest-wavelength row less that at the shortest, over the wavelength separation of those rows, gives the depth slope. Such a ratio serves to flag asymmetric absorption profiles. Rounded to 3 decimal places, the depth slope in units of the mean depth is 0.039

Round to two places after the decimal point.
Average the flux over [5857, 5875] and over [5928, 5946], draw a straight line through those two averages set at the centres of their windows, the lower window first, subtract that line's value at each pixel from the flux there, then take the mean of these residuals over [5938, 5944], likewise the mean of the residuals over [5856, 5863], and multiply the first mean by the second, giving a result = -0.06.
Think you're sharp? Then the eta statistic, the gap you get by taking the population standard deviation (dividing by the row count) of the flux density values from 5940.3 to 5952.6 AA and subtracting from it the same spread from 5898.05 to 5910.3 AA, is -0.23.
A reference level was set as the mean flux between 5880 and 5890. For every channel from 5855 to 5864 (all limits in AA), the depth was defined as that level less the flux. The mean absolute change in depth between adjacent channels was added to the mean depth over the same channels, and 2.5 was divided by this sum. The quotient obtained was -2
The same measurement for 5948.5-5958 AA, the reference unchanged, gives -1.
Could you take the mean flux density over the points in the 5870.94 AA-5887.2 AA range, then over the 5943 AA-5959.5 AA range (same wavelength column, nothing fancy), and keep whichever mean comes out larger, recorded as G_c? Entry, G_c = 14.12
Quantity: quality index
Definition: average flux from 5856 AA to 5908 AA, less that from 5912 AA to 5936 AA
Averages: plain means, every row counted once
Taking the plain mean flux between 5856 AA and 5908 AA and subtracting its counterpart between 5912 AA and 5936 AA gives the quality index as -1.0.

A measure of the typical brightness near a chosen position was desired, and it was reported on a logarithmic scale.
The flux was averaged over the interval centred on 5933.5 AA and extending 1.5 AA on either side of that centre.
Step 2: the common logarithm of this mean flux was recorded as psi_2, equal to 1.15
